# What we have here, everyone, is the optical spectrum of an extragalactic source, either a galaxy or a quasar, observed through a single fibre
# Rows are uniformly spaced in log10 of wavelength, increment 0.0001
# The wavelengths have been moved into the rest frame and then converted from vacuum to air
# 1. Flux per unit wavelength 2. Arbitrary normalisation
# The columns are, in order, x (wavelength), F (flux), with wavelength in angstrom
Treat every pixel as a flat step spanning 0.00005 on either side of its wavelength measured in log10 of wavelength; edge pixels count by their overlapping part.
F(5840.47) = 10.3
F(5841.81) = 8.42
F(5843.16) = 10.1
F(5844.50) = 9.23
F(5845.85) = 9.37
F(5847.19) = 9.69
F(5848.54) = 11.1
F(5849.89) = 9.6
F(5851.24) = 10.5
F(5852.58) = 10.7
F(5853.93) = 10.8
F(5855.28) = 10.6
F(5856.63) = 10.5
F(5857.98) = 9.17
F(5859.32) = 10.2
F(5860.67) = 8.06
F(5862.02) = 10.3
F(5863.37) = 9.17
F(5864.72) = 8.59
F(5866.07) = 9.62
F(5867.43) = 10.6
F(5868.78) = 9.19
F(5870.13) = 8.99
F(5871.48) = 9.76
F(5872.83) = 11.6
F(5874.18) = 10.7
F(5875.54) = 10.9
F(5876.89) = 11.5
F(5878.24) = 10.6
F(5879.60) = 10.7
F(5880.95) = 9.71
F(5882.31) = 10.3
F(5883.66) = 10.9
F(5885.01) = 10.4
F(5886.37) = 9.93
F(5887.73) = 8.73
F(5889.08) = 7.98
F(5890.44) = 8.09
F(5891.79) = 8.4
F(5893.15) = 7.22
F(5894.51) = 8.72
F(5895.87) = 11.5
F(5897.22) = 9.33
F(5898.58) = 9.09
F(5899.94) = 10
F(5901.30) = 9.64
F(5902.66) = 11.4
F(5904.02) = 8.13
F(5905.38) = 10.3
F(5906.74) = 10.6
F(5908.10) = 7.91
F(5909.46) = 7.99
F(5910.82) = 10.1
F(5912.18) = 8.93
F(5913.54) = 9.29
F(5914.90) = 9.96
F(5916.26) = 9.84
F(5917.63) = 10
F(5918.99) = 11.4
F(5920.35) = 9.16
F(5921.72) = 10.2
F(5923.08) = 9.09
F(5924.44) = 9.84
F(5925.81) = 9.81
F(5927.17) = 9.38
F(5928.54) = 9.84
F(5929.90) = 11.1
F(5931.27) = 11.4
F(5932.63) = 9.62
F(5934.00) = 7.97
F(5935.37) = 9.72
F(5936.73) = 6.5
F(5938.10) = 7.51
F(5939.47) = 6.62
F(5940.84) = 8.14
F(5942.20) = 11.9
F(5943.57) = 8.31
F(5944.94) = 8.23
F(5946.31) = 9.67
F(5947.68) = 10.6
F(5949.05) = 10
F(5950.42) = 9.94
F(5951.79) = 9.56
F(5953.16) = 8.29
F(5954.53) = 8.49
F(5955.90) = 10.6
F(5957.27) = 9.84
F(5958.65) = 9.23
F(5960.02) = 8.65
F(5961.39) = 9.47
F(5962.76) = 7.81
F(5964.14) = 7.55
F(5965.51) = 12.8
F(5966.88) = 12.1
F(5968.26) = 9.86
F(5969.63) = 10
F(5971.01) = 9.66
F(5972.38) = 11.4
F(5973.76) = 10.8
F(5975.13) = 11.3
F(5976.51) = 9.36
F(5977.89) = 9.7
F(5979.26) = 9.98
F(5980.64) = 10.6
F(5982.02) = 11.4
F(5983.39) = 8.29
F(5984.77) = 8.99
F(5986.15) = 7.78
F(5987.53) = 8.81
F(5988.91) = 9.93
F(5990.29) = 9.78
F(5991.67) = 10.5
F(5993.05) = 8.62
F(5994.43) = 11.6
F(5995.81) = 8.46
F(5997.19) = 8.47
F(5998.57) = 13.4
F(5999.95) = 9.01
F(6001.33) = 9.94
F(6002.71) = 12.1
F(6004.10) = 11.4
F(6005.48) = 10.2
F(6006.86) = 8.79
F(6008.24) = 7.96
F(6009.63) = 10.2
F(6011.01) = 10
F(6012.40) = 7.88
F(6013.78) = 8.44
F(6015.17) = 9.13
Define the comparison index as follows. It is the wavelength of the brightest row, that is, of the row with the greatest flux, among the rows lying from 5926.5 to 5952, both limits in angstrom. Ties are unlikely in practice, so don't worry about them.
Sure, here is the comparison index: 5942.20 angstrom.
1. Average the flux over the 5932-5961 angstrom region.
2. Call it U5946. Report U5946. 9.0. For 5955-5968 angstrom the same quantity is 9.8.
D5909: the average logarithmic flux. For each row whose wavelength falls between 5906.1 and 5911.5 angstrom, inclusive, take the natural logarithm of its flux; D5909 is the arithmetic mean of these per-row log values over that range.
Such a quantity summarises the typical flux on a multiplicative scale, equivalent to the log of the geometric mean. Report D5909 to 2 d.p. 2.20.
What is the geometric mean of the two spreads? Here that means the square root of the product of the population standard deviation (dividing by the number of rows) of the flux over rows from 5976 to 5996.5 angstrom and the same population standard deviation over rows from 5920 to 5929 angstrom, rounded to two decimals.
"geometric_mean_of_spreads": 0.64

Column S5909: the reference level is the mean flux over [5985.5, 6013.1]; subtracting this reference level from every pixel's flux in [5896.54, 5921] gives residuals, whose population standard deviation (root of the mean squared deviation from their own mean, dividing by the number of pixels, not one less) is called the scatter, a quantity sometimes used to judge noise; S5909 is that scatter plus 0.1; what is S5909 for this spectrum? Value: 1.1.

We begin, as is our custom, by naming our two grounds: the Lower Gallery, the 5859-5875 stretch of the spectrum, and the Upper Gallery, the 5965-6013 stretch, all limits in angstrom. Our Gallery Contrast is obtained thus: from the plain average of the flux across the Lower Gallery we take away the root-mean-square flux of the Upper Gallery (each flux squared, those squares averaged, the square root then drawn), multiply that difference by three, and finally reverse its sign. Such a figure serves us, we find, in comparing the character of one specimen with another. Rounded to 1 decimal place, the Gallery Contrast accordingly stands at 1.2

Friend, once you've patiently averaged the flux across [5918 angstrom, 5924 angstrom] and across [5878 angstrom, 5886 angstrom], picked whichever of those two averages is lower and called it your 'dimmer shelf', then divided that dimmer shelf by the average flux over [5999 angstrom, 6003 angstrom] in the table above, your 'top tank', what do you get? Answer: 0.96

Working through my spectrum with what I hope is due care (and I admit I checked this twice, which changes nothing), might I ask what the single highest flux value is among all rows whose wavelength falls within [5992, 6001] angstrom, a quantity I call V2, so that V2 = 13.4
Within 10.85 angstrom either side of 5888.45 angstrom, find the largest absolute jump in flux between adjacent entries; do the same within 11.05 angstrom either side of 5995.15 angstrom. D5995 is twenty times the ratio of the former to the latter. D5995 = 11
